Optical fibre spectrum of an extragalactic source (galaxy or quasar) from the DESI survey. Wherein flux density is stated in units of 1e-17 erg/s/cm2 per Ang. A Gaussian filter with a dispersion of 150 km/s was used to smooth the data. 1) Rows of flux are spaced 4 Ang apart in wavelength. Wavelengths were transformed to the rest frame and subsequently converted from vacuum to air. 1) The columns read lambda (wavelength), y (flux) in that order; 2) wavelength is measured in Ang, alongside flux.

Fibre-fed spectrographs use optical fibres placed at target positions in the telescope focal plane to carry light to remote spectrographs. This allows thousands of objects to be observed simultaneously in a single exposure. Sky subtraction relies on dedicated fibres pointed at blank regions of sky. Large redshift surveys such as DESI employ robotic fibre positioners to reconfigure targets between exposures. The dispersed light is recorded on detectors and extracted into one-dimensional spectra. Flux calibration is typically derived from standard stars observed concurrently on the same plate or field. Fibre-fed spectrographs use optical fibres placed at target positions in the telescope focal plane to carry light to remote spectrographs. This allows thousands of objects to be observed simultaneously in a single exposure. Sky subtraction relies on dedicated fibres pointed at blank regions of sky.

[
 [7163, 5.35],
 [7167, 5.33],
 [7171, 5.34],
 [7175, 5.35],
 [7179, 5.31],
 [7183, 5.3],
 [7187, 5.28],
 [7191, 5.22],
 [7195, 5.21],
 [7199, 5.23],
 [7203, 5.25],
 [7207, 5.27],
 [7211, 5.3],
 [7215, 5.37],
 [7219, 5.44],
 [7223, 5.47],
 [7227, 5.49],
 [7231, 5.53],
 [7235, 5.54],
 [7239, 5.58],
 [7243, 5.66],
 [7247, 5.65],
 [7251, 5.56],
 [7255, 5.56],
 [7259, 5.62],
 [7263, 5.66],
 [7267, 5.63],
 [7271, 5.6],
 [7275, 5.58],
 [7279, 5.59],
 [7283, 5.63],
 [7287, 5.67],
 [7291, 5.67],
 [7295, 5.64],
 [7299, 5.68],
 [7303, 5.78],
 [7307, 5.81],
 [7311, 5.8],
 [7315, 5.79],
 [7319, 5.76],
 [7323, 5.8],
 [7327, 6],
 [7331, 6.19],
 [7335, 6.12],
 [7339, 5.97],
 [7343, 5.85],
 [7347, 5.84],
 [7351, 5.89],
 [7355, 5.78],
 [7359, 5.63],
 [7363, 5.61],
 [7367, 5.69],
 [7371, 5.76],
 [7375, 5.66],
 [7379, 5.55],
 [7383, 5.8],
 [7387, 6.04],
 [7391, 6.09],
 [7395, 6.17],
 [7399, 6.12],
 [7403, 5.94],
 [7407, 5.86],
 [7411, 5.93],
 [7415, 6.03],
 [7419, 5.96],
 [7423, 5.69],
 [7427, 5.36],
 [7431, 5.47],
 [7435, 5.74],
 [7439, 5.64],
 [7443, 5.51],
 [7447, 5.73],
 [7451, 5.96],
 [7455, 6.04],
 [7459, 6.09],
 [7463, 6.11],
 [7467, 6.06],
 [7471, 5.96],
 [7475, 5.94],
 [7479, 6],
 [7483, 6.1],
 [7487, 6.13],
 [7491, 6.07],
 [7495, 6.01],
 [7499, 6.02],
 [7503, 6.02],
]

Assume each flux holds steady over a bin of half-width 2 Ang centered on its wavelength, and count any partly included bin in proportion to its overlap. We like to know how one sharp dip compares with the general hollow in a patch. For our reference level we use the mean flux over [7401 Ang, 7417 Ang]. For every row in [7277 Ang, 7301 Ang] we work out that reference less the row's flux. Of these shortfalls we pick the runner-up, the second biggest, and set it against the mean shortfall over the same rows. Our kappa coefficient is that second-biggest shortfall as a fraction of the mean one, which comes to 1.1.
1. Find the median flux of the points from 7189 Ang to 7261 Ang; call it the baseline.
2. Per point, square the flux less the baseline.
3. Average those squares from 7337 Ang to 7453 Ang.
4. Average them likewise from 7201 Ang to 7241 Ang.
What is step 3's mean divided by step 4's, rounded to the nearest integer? 9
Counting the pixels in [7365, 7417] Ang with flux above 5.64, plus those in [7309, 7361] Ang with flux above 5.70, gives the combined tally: 24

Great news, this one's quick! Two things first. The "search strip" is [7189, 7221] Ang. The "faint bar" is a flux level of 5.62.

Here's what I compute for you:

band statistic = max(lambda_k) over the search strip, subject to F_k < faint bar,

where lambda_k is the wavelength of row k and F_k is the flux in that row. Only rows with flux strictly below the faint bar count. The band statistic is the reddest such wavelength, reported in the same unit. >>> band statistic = 7219 Ang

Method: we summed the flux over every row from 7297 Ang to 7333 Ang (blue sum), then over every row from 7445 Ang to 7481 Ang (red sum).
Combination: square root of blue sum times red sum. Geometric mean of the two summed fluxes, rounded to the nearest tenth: 53.2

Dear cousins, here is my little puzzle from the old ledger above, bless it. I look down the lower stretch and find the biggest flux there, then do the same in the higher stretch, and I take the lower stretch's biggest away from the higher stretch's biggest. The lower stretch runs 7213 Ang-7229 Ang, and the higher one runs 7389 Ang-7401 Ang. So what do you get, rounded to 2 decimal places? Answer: 0.68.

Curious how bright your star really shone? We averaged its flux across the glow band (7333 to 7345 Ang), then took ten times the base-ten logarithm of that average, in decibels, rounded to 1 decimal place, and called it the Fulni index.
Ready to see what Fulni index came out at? 7.8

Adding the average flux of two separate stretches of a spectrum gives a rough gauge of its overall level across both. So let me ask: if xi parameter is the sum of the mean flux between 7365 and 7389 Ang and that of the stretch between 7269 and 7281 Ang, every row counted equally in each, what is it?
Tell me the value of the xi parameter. 11.3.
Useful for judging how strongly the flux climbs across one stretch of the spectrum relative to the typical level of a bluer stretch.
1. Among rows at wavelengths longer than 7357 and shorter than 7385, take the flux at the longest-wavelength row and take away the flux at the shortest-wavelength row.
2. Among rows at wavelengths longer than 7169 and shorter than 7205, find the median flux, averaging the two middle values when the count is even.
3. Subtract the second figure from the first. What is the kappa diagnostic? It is -5.11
